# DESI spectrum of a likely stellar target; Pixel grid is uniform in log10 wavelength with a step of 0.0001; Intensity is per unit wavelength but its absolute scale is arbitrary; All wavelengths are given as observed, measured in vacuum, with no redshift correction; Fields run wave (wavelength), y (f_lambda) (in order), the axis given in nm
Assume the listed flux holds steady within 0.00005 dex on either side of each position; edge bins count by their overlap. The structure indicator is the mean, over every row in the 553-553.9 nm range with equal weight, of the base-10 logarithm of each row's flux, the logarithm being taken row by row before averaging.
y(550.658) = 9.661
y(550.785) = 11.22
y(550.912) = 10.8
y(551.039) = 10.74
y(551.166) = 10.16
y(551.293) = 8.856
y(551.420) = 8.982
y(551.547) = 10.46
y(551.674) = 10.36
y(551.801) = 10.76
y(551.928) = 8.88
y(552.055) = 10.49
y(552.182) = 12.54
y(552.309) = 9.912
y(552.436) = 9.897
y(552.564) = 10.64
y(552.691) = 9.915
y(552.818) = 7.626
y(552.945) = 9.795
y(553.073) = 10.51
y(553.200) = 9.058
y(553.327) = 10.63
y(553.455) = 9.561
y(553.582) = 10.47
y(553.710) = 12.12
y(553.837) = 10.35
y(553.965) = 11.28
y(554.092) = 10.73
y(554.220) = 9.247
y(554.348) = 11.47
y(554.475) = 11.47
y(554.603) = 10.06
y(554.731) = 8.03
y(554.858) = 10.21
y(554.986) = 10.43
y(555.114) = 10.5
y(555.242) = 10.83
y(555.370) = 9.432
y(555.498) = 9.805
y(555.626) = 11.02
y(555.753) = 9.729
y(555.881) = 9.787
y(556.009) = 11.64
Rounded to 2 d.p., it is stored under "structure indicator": 1.01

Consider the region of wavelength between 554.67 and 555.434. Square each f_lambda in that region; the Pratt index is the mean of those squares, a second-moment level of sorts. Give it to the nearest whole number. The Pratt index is 99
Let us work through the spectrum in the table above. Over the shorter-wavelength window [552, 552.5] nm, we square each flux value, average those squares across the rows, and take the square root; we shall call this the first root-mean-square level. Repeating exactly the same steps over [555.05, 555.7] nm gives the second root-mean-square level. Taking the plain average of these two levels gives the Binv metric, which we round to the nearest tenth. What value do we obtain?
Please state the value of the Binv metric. 10.5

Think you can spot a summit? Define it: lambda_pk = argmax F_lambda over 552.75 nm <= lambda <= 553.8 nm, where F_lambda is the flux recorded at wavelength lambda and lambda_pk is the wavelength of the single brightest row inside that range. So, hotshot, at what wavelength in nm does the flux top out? 553.710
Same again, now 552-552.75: 552.182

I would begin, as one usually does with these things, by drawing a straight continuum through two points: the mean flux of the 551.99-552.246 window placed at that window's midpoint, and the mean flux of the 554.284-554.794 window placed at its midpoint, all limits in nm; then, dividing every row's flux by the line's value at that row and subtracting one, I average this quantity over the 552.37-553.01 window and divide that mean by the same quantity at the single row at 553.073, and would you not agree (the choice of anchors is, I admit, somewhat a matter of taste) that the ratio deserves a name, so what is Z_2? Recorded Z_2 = 3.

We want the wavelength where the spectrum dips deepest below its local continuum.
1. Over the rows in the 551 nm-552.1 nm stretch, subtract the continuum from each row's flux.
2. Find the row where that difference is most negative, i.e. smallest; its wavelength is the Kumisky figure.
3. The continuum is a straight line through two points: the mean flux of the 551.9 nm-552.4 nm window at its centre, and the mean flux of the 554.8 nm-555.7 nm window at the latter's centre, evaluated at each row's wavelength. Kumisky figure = 551.293 nm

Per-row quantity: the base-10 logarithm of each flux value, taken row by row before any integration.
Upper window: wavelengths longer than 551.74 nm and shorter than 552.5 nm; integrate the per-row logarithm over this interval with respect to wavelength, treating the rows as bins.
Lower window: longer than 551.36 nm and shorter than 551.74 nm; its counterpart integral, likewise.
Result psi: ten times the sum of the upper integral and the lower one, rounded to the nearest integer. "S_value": 12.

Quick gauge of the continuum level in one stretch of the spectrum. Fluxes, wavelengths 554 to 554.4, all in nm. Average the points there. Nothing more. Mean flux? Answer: 10.5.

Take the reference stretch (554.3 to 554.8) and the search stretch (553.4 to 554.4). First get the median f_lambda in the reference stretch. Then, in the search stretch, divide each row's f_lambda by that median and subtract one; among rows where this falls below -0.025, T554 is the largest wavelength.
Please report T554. 554.220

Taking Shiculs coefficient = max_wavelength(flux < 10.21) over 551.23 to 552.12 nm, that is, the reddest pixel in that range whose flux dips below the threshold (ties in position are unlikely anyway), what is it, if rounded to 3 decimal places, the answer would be 551.928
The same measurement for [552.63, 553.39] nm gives 553.200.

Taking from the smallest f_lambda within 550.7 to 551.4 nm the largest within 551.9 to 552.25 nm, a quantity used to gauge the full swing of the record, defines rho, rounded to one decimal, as -3.7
